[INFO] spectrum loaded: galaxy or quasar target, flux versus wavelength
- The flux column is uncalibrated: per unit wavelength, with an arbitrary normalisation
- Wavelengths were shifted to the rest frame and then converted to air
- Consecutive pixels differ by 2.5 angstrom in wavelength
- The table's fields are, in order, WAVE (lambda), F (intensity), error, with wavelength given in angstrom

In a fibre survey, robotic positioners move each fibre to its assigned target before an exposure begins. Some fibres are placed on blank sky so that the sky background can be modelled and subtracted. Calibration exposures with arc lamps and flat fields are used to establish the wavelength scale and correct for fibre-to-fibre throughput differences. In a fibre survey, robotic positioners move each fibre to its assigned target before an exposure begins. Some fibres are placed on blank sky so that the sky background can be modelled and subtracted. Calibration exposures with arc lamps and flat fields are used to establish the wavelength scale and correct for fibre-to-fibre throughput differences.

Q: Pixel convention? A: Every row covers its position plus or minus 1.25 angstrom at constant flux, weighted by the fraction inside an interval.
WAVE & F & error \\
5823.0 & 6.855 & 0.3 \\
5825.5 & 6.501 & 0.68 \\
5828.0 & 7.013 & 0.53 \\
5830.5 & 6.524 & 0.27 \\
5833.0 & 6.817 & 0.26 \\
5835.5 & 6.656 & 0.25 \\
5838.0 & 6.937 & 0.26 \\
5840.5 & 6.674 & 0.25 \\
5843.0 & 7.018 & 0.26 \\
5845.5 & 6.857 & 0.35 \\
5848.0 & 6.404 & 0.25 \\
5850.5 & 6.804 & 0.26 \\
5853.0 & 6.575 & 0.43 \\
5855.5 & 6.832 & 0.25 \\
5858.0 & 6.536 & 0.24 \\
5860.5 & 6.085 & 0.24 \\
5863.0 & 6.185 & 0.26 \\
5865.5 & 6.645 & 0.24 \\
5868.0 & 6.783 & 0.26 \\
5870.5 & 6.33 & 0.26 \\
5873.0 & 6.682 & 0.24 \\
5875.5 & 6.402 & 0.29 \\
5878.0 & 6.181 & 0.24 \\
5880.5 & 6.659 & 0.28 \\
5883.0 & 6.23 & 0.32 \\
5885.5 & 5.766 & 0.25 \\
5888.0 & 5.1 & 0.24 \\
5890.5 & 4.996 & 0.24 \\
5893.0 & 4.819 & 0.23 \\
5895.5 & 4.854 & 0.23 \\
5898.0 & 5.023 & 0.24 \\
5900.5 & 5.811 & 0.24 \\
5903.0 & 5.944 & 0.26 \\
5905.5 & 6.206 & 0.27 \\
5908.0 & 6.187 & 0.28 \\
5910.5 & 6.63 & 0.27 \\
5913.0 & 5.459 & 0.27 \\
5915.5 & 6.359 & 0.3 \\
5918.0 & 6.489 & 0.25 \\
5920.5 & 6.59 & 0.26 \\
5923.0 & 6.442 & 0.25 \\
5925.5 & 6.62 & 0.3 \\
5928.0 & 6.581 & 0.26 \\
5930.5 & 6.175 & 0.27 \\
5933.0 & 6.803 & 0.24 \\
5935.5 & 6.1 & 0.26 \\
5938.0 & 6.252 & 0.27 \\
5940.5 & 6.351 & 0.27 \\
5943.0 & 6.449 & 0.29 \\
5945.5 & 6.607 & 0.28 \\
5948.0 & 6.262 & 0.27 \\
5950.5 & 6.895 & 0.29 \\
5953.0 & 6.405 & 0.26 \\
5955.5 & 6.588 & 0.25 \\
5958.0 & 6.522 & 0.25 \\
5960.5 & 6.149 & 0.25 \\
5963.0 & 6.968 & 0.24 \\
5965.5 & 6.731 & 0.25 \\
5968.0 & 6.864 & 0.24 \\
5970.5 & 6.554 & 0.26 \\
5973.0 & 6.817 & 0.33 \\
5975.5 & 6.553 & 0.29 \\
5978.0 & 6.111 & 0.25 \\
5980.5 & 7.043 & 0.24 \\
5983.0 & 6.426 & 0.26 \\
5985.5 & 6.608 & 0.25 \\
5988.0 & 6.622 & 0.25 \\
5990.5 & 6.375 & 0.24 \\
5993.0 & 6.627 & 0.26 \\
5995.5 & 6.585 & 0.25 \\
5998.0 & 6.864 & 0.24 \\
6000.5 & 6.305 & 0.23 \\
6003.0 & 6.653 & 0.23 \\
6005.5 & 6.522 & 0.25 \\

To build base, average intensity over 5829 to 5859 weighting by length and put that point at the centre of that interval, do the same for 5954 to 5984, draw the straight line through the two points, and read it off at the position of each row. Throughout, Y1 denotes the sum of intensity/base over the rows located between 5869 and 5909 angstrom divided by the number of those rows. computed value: 0.872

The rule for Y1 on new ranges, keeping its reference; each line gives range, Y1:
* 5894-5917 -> 0.874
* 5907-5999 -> 0.982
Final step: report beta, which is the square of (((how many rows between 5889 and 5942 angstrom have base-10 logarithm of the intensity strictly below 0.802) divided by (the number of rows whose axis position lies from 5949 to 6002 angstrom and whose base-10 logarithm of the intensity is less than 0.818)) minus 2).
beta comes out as 0.44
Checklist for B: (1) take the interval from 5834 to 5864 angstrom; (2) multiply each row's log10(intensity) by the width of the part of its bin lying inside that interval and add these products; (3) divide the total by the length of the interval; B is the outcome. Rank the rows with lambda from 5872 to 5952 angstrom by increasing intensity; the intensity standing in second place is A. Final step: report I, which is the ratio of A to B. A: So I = 5.9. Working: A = 4.854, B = 0.821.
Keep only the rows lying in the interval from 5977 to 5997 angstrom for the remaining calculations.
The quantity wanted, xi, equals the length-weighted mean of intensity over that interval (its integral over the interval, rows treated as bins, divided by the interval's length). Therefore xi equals 6.56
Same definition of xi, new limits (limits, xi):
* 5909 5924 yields 6.32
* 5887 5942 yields 6.00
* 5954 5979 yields 6.59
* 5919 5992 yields 6.53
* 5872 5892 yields 5.98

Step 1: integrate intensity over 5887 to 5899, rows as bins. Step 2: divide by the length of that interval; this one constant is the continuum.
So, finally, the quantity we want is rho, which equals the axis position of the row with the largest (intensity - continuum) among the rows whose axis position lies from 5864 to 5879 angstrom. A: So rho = 5868.0 angstrom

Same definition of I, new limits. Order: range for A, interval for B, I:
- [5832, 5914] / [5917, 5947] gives 6.0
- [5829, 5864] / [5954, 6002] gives 7.6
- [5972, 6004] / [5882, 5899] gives 8.8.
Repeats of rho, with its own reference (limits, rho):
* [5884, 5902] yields 5900.5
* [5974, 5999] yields 5980.5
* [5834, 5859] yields 5843.0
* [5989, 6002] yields 5998.0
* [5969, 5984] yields 5980.5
